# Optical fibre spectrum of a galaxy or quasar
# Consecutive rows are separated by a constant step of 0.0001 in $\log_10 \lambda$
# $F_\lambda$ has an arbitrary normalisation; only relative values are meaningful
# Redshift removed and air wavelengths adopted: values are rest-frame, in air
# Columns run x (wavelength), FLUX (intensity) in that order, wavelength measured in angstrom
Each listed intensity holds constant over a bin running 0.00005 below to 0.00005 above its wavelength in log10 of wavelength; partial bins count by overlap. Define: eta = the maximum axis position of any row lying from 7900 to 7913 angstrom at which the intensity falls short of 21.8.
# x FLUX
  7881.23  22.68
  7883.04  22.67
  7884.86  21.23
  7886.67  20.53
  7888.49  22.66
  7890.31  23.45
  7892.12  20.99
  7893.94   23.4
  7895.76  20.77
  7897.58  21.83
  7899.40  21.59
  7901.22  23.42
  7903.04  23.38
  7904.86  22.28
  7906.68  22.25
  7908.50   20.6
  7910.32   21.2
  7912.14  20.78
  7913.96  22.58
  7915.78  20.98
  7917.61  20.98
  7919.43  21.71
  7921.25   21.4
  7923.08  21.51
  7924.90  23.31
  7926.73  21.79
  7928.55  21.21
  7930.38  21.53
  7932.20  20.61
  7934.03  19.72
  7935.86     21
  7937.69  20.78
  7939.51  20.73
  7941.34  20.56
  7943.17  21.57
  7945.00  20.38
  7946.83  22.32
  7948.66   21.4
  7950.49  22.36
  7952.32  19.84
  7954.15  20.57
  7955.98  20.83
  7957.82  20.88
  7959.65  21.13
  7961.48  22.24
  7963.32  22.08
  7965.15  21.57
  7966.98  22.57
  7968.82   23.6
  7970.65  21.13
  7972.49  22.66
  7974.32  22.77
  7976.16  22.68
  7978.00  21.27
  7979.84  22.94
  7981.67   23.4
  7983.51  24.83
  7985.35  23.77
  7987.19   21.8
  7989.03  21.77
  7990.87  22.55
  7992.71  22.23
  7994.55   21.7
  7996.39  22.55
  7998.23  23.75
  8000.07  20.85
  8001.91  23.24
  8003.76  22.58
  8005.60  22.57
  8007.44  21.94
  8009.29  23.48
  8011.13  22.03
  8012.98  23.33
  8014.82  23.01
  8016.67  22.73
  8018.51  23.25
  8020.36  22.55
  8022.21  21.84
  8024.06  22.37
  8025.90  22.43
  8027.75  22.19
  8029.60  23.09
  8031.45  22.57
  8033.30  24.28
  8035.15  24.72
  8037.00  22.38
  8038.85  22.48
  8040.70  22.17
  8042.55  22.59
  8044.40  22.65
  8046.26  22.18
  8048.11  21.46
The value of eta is 7912.14 angstrom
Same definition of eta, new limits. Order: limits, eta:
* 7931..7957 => 7955.98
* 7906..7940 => 7939.51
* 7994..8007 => 8000.07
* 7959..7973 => 7970.65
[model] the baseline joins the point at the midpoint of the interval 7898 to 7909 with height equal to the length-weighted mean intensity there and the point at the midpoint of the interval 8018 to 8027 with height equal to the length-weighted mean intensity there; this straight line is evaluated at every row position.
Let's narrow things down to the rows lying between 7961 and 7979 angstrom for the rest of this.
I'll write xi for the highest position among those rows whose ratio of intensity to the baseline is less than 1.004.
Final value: 7978.00 angstrom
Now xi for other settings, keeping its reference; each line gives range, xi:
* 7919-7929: 7928.55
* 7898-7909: 7908.50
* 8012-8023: 8022.21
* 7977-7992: 7989.03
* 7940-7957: 7955.98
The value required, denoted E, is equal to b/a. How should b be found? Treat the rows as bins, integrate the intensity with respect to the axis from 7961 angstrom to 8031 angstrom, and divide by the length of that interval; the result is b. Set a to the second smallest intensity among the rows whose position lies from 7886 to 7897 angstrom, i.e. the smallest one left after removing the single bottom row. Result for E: 1.09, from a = 20.77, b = 22.6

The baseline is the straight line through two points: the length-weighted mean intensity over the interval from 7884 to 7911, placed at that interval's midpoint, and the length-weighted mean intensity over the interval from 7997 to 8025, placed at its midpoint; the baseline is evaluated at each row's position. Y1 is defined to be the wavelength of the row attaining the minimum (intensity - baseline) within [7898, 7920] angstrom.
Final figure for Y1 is 7908.50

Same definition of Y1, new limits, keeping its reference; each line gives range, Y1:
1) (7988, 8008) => 8000.07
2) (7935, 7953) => 7952.32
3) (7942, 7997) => 7952.32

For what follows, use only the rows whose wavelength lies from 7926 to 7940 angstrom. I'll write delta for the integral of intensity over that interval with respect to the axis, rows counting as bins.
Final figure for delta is 293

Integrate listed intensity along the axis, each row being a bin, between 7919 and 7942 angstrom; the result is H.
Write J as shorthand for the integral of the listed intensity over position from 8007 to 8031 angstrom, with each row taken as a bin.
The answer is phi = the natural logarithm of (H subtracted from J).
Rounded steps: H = 488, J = 543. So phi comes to 4.0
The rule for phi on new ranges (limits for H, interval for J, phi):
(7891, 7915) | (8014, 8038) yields 3.1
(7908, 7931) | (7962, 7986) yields 3.9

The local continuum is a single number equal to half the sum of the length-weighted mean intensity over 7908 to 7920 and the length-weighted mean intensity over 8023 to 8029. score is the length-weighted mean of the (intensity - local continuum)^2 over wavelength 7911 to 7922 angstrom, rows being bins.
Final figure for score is 0.55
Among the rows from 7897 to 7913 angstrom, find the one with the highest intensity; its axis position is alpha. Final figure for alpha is 7901.22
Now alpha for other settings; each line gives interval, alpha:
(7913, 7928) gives 7924.90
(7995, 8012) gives 7998.23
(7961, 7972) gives 7968.82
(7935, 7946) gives 7943.17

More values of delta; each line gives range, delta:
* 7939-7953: 296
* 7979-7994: 343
